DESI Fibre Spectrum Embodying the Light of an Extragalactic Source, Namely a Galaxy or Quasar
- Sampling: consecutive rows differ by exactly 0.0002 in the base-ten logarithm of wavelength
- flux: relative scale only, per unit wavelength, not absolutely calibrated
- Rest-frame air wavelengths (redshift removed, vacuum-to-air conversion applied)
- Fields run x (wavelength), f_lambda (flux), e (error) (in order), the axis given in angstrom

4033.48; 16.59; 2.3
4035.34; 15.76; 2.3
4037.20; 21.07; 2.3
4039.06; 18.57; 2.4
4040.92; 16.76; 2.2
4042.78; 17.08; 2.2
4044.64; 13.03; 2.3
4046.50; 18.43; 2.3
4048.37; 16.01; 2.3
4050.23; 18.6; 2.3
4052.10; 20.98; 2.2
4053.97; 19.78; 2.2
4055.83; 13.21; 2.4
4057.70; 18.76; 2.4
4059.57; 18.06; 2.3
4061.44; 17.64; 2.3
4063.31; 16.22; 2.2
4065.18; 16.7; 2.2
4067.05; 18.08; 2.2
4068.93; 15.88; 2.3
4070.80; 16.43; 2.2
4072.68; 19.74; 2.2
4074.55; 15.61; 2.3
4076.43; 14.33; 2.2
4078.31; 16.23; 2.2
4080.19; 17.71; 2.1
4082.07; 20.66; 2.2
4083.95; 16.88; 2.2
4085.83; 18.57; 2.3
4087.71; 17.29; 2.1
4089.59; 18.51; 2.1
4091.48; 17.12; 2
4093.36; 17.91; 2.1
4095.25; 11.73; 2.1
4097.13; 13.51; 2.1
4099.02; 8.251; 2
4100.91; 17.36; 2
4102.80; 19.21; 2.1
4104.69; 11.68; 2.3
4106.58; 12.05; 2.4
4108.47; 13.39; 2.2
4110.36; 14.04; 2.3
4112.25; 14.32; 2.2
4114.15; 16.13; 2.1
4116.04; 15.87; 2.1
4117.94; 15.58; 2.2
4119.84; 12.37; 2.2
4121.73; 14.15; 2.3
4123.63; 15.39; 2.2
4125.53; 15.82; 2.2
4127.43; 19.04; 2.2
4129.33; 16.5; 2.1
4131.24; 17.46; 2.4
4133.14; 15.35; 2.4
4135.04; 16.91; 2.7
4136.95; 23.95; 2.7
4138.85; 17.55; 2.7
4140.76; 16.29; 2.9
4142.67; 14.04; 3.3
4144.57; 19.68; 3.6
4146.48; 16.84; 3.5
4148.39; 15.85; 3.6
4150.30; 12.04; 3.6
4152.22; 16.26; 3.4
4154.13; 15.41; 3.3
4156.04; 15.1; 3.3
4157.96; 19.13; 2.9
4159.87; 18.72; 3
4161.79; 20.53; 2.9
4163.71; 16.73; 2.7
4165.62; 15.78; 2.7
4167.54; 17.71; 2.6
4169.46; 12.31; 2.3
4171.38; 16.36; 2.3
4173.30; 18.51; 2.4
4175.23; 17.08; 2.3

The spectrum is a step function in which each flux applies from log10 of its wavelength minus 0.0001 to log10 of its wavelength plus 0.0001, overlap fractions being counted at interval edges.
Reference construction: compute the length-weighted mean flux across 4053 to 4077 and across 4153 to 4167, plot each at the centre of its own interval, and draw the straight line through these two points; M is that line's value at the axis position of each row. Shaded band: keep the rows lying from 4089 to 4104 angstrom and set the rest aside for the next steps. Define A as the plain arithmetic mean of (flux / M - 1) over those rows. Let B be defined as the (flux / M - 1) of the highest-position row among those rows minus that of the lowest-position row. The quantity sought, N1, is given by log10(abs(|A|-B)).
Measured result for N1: -1.2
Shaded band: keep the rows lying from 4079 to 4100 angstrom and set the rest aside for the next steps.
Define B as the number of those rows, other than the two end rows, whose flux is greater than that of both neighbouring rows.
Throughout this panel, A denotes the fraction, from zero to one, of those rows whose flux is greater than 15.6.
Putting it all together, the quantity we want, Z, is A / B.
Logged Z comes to 0.145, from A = 0.727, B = 5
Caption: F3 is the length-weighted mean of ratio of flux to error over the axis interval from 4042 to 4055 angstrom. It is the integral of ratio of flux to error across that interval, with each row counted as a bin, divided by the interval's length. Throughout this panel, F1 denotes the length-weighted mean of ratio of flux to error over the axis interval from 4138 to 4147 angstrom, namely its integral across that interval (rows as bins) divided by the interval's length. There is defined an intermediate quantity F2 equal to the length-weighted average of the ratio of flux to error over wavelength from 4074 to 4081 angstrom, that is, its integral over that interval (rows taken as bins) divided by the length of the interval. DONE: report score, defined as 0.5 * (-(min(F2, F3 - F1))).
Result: -1.3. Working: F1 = 5.3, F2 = 7.28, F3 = 7.84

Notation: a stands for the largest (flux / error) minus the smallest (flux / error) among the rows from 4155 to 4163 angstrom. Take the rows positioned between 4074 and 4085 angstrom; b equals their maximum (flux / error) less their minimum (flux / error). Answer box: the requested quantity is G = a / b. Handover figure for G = 0.9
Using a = 2.5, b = 2.9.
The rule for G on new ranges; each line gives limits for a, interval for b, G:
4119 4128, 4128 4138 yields 1.2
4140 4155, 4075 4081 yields 1.2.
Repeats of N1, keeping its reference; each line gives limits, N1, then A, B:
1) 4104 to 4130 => -0.9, -0.143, 0.28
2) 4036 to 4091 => -0.7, 0.028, -0.16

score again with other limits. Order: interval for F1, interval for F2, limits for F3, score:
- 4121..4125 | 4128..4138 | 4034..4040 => -0.6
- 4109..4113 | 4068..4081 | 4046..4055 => -1.0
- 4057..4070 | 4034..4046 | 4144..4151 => 1.6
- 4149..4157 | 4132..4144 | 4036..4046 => -1.6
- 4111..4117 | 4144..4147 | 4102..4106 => 0.2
